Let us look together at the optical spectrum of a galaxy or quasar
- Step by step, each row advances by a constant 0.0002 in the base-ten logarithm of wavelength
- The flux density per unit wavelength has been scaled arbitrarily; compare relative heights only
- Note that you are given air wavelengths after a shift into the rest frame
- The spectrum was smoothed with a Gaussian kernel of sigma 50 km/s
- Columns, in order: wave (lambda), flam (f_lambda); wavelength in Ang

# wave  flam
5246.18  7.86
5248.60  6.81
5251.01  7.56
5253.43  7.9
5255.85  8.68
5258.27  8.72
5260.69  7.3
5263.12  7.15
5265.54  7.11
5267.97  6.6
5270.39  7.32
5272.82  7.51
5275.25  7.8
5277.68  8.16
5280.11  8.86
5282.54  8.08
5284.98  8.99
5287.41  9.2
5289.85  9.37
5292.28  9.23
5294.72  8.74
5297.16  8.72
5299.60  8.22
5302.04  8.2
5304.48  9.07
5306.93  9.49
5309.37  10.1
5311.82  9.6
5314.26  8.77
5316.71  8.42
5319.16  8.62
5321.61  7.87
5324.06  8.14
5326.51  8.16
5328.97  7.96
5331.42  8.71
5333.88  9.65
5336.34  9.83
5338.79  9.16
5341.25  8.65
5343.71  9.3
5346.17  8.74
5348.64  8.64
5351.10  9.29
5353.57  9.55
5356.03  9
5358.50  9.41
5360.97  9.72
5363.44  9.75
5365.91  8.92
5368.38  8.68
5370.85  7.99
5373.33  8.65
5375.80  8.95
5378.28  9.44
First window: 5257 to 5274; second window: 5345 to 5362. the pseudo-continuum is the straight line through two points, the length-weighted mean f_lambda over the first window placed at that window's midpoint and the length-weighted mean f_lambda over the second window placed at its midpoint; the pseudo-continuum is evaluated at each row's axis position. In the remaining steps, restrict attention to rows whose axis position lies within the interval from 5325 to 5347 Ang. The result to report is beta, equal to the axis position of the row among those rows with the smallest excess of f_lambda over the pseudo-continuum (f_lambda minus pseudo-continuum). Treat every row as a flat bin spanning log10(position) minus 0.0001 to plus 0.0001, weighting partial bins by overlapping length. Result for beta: 5328.97 Ang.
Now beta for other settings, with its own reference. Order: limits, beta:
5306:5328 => 5321.61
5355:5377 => 5370.85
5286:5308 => 5302.04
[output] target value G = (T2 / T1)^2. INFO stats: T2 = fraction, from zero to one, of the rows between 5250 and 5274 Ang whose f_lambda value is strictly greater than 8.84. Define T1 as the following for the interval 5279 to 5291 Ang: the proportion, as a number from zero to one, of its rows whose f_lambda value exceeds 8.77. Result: 0.0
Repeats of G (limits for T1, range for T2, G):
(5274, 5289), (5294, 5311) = 0.7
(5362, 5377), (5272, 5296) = 1.0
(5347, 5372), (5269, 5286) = 0.2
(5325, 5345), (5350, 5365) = 4.0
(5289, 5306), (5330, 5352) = 1.7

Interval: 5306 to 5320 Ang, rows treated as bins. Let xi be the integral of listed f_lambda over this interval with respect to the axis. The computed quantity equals 128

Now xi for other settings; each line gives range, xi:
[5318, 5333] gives 124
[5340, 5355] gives 135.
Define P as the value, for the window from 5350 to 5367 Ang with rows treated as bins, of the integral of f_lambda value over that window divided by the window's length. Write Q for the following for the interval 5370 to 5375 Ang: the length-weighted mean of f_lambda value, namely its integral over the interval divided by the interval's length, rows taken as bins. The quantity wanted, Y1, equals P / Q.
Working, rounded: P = 9.4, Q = 8.40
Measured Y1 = 1.12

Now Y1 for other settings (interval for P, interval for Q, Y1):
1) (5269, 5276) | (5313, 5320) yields 0.87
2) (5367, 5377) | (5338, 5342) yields 0.96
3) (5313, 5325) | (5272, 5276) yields 1.10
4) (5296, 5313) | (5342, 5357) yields 1.00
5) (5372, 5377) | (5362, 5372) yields 0.99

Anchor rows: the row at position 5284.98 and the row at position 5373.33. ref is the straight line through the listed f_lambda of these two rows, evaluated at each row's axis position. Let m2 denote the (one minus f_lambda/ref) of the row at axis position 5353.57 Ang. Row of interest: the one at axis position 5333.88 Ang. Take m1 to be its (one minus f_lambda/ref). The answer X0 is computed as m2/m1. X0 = 1.0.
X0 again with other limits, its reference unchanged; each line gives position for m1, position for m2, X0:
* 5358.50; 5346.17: 0.0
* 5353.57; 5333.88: 1.0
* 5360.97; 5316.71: -0.4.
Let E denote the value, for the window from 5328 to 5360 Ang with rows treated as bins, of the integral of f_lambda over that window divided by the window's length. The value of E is 9.1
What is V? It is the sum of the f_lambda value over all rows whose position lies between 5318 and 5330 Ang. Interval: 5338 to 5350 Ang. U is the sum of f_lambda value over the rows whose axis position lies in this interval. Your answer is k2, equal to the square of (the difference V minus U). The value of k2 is 14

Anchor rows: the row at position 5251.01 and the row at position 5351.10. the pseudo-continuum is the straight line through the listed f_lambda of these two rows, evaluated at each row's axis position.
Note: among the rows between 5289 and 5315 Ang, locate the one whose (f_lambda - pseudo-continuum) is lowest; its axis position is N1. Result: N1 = 5302.04 Ang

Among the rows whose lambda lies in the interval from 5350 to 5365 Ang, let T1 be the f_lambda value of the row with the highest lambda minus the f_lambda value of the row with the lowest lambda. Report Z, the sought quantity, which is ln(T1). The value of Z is -0.8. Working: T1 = 0.46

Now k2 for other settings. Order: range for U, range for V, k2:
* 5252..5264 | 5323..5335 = 8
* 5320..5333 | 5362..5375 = 10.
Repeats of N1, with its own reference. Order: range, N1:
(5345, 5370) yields 5368.38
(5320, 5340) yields 5328.97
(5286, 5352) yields 5328.97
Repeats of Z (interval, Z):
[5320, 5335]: 0.6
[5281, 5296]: -0.4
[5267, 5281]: 0.8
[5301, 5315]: -0.6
